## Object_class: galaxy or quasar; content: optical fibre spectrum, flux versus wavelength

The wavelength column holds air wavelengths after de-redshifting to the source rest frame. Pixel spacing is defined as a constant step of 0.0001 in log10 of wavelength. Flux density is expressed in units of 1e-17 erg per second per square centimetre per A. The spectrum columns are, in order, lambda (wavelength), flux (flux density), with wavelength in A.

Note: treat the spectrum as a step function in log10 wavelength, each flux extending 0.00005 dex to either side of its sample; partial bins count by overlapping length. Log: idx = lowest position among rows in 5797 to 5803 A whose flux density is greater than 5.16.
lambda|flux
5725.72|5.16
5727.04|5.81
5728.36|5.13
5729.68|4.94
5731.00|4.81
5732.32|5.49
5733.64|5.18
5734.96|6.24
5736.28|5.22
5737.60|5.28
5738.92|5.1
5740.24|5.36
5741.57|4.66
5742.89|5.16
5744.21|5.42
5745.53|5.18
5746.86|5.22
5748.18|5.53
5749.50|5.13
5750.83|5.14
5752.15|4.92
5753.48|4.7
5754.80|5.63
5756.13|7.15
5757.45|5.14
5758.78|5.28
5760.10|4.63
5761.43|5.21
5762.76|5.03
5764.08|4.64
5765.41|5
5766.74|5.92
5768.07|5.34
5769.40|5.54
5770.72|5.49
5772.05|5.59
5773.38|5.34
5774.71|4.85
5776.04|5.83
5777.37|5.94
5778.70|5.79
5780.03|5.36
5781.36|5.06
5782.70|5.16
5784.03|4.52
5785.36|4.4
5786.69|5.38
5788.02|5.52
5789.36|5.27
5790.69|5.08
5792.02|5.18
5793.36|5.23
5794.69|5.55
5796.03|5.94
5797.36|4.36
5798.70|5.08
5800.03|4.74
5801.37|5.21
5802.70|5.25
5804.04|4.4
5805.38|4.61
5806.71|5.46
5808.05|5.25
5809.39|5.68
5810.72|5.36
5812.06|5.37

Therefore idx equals 5801.37 A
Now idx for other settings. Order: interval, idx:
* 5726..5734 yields 5727.04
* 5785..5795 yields 5786.69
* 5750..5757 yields 5754.80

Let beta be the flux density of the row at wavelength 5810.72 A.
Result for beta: 5.36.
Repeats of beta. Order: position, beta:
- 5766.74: 5.92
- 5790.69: 5.08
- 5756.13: 7.15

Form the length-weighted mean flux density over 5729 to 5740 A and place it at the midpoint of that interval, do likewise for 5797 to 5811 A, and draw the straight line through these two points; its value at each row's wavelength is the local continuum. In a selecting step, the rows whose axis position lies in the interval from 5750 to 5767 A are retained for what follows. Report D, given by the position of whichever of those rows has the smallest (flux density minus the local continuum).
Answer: 5760.10 A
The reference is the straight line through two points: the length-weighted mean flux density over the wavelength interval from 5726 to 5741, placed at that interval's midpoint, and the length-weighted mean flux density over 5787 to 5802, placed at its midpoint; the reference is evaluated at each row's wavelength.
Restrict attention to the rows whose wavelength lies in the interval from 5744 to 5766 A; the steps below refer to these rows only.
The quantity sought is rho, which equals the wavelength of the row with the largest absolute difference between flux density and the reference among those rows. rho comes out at 5756.13 A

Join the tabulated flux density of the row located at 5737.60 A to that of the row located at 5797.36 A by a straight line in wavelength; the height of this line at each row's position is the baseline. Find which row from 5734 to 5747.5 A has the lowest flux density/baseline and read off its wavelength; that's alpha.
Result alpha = 5741.57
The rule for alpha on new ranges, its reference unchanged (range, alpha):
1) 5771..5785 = 5784.03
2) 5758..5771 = 5760.10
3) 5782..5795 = 5785.36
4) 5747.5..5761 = 5753.48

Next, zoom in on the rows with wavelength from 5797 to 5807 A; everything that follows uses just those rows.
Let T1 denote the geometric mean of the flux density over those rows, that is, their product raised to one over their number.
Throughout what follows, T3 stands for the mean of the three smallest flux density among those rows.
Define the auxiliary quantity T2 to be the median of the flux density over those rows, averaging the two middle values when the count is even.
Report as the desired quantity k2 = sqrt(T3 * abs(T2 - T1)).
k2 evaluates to 0.4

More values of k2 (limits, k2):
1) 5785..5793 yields 0.7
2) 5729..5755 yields 0.3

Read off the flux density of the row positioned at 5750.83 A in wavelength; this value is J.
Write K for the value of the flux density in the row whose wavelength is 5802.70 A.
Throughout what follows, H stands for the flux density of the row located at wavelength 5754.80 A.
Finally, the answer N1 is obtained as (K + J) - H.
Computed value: 4.8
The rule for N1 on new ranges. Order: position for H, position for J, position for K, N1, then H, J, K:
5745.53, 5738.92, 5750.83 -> 5.1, 5.18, 5.1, 5.14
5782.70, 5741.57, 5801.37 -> 4.7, 5.16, 4.66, 5.21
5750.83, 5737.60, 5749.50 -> 5.3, 5.14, 5.28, 5.13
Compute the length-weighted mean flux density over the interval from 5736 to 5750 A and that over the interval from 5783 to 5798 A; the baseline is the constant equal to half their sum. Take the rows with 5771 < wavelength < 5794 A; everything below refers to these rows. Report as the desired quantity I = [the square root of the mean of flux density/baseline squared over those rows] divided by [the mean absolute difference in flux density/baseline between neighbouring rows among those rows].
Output 16.0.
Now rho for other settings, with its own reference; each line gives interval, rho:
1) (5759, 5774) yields 5766.74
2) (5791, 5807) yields 5797.36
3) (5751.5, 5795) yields 5756.13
